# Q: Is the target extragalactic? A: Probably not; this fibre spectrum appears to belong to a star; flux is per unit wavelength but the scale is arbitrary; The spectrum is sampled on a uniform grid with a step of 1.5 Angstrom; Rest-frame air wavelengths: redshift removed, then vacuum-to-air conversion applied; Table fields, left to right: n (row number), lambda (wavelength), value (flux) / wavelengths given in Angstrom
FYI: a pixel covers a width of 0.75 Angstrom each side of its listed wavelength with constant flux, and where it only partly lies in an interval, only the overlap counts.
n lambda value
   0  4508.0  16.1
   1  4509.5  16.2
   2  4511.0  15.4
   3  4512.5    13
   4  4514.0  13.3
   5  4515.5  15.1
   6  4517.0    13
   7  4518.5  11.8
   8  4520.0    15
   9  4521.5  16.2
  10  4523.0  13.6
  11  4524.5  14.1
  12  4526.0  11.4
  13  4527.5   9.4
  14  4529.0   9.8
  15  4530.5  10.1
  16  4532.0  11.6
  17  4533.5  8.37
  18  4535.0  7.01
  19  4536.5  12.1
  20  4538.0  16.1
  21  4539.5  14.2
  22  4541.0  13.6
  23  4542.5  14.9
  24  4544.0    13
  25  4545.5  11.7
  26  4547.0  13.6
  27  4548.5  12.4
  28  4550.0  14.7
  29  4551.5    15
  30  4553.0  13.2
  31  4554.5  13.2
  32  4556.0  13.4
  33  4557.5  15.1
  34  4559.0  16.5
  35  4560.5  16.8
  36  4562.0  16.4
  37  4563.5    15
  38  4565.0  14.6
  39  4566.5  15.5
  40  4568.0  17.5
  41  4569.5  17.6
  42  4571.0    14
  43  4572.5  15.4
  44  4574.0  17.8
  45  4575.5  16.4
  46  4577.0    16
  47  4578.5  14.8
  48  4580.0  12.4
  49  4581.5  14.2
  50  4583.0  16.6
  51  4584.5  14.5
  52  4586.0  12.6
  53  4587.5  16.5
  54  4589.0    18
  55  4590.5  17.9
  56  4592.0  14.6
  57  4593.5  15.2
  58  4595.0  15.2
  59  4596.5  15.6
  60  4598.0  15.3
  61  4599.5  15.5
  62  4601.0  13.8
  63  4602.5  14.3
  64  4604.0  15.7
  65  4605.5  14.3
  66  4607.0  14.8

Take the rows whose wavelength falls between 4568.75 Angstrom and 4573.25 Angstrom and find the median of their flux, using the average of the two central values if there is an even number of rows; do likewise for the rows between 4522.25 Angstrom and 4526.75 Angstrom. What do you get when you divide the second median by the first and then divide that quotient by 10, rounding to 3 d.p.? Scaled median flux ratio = 0.088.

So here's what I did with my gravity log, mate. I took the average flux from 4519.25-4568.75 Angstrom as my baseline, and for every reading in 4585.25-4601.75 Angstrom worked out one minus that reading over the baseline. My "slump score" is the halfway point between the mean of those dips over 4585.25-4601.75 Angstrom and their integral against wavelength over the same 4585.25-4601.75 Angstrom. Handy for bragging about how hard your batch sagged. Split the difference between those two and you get -1.3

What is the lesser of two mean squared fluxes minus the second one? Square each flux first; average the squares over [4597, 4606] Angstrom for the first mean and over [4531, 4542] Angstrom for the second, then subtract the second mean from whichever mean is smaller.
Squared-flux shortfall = 0.0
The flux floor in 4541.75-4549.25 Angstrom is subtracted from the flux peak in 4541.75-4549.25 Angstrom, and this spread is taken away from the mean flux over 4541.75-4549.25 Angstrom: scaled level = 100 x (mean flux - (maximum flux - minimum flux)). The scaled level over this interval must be 992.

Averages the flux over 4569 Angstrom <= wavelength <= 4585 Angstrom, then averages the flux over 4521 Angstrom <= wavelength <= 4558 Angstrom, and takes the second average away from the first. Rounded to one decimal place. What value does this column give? 2.7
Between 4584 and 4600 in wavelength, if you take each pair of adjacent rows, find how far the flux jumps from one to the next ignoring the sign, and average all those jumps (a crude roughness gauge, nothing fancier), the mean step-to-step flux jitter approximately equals 1.2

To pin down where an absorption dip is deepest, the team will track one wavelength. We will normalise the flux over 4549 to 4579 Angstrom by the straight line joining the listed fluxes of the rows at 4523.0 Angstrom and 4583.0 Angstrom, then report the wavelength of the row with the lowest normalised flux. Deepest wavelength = 4554.5 Angstrom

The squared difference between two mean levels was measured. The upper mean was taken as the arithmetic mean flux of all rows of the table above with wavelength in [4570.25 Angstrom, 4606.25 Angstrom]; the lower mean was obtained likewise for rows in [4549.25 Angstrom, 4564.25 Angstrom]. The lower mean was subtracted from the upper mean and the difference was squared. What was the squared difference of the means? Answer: 0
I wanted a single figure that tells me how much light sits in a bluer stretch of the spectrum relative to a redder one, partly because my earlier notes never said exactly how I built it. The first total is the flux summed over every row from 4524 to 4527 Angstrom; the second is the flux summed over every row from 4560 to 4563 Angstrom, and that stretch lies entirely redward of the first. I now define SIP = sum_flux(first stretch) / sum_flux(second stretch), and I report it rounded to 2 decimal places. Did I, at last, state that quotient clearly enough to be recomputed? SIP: 0.77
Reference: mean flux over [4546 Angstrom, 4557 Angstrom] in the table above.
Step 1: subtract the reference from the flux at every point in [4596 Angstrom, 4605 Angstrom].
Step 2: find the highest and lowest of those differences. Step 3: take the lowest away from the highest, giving 1.9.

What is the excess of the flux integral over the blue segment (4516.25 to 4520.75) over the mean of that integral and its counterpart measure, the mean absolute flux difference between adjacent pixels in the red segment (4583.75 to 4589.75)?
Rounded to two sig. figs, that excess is 29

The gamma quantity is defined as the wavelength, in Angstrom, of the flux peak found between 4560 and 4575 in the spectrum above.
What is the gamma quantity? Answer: 4574.0 Angstrom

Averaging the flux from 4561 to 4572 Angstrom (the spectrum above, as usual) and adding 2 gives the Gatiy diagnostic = 17.8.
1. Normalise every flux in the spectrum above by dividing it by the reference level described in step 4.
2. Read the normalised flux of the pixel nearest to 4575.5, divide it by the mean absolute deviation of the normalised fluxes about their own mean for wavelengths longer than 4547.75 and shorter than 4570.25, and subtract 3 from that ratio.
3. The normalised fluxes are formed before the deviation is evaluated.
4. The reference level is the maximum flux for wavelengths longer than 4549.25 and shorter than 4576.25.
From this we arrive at 10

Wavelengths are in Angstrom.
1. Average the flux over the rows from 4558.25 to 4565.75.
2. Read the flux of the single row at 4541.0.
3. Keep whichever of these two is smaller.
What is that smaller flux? 13.6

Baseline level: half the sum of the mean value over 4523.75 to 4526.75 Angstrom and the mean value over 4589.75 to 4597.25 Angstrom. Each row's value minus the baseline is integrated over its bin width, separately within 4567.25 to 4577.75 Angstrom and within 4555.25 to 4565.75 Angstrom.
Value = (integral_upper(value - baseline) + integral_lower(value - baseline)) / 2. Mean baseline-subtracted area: 18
